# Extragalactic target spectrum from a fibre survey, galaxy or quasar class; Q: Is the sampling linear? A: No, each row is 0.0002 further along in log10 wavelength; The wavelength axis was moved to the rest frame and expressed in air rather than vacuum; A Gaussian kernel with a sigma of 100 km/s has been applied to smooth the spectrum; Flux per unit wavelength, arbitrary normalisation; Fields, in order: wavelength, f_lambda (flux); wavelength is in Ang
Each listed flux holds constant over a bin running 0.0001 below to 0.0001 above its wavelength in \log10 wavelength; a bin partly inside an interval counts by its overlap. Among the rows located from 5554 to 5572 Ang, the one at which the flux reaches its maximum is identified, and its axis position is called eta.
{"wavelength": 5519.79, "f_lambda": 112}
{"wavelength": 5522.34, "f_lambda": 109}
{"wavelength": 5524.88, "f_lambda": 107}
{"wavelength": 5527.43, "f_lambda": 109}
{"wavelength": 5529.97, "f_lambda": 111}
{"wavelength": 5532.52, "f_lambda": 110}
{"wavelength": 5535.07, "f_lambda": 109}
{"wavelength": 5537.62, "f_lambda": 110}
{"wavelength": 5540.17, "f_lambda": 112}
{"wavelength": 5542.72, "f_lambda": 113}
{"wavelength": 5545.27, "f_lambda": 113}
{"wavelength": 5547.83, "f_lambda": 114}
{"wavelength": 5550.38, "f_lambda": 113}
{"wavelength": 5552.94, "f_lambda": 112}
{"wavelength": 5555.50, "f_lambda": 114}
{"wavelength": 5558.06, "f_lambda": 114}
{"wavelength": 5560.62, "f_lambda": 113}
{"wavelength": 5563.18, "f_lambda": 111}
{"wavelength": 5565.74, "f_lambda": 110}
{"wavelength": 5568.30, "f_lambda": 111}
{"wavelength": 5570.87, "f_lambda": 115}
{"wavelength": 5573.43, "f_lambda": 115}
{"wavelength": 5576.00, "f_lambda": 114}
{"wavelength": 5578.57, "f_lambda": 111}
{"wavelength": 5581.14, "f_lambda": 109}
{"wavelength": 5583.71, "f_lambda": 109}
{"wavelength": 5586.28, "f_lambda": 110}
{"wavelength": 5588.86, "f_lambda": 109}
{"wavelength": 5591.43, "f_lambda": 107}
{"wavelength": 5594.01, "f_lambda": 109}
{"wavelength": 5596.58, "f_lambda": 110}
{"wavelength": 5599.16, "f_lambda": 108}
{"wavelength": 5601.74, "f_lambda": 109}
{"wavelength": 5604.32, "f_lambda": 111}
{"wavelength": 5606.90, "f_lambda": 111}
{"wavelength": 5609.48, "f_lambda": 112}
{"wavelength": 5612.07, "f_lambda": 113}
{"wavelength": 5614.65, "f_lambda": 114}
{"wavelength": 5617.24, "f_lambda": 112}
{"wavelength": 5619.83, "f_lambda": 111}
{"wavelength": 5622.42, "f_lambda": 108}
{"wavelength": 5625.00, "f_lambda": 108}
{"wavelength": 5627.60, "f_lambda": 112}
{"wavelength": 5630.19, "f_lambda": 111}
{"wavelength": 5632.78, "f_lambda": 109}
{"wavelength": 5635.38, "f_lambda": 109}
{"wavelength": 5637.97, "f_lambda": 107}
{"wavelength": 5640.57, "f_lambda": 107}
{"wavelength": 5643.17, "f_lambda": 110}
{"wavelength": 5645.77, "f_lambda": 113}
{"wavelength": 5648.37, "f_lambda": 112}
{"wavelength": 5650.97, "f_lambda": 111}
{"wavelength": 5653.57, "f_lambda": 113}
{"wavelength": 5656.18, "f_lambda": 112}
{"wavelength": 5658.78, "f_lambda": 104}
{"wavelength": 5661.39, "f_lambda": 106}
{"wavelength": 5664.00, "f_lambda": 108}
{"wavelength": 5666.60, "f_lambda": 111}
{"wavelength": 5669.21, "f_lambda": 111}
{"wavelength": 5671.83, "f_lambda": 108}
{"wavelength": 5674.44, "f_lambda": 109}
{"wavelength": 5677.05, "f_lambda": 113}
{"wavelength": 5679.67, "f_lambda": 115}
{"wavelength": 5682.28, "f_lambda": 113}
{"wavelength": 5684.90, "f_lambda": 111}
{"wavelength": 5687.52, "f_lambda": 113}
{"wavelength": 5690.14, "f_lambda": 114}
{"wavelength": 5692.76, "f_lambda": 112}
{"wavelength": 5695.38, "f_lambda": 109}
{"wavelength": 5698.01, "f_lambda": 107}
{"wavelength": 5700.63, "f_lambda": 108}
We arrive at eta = 5570.87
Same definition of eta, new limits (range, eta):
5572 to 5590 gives 5573.43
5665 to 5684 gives 5679.67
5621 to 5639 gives 5627.60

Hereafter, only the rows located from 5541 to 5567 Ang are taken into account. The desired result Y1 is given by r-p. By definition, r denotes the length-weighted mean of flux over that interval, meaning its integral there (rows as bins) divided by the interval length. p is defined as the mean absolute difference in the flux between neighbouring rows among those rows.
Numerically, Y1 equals 112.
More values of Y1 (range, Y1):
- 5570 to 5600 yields 109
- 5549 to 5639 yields 109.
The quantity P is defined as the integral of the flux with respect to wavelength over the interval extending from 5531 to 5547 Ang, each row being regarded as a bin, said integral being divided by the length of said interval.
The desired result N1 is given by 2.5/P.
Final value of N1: 0.0225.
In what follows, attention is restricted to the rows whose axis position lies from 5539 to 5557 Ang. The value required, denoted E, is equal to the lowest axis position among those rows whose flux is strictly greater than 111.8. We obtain 5540.17 Ang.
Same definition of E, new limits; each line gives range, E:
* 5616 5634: 5617.24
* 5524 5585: 5540.17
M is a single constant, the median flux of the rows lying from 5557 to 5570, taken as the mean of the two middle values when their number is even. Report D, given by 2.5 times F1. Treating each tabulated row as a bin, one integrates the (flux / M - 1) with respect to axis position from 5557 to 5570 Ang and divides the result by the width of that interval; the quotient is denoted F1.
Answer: 0.02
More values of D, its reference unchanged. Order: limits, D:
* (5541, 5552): 0.05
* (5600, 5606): -0.02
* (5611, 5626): 0.00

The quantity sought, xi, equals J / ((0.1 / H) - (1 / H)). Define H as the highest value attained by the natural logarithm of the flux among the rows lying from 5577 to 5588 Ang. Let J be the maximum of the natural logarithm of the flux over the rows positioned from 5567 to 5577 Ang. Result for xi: -24.8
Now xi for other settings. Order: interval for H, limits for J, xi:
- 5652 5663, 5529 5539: -24.7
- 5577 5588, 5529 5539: -24.6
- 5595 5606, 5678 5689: -24.8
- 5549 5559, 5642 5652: -24.9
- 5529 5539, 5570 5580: -24.8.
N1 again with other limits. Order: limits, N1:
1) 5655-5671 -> 0.0230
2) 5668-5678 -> 0.0227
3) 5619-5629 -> 0.0228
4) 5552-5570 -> 0.0223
